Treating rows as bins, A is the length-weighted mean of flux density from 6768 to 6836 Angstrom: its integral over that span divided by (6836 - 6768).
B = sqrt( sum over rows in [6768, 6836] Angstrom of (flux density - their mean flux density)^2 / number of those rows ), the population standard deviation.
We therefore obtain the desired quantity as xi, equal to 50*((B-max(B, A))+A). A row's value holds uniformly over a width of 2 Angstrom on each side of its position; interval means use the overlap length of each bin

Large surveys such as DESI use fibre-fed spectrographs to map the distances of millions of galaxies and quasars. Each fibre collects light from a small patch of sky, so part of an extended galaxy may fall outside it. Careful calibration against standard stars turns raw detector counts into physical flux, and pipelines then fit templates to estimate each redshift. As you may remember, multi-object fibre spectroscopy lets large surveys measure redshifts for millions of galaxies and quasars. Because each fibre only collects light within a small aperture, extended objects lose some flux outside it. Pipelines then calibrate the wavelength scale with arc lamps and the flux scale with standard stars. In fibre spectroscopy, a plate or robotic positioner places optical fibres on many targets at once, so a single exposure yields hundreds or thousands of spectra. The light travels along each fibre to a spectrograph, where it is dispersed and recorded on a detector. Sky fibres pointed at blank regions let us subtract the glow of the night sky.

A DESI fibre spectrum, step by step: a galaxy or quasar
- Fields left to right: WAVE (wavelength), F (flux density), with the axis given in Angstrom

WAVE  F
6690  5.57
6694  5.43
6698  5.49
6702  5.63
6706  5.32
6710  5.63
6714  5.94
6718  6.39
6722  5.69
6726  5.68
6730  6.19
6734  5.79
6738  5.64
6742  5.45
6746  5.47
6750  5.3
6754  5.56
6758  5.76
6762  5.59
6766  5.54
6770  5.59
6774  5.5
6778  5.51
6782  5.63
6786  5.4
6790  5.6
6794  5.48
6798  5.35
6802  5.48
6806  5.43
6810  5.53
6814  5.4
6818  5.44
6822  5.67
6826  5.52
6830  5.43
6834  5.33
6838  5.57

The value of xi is 4.7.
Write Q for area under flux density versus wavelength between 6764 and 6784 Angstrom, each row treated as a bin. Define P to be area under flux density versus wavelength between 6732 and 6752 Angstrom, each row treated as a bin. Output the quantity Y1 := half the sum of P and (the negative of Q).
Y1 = 0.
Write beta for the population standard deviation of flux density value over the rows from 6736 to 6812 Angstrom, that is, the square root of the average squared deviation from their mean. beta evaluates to 0.11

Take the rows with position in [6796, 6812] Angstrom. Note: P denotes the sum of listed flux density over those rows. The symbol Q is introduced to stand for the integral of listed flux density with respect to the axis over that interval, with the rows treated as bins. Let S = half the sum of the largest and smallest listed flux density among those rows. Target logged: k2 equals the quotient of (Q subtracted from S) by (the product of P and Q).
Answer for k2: -0.0430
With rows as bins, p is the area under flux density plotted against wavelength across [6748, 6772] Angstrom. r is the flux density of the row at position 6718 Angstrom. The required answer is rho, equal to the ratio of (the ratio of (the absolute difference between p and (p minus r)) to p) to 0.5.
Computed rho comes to 0.096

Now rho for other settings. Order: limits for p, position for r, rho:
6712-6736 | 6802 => 0.077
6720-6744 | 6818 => 0.079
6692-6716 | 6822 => 0.085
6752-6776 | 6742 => 0.081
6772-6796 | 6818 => 0.082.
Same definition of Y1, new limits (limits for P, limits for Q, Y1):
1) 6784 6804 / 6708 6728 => -4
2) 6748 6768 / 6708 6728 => -3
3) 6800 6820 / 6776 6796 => -1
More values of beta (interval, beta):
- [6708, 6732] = 0.29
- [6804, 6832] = 0.09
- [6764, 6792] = 0.07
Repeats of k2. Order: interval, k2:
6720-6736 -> -0.0401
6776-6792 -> -0.0424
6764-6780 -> -0.0423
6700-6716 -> -0.0416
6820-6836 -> -0.0427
